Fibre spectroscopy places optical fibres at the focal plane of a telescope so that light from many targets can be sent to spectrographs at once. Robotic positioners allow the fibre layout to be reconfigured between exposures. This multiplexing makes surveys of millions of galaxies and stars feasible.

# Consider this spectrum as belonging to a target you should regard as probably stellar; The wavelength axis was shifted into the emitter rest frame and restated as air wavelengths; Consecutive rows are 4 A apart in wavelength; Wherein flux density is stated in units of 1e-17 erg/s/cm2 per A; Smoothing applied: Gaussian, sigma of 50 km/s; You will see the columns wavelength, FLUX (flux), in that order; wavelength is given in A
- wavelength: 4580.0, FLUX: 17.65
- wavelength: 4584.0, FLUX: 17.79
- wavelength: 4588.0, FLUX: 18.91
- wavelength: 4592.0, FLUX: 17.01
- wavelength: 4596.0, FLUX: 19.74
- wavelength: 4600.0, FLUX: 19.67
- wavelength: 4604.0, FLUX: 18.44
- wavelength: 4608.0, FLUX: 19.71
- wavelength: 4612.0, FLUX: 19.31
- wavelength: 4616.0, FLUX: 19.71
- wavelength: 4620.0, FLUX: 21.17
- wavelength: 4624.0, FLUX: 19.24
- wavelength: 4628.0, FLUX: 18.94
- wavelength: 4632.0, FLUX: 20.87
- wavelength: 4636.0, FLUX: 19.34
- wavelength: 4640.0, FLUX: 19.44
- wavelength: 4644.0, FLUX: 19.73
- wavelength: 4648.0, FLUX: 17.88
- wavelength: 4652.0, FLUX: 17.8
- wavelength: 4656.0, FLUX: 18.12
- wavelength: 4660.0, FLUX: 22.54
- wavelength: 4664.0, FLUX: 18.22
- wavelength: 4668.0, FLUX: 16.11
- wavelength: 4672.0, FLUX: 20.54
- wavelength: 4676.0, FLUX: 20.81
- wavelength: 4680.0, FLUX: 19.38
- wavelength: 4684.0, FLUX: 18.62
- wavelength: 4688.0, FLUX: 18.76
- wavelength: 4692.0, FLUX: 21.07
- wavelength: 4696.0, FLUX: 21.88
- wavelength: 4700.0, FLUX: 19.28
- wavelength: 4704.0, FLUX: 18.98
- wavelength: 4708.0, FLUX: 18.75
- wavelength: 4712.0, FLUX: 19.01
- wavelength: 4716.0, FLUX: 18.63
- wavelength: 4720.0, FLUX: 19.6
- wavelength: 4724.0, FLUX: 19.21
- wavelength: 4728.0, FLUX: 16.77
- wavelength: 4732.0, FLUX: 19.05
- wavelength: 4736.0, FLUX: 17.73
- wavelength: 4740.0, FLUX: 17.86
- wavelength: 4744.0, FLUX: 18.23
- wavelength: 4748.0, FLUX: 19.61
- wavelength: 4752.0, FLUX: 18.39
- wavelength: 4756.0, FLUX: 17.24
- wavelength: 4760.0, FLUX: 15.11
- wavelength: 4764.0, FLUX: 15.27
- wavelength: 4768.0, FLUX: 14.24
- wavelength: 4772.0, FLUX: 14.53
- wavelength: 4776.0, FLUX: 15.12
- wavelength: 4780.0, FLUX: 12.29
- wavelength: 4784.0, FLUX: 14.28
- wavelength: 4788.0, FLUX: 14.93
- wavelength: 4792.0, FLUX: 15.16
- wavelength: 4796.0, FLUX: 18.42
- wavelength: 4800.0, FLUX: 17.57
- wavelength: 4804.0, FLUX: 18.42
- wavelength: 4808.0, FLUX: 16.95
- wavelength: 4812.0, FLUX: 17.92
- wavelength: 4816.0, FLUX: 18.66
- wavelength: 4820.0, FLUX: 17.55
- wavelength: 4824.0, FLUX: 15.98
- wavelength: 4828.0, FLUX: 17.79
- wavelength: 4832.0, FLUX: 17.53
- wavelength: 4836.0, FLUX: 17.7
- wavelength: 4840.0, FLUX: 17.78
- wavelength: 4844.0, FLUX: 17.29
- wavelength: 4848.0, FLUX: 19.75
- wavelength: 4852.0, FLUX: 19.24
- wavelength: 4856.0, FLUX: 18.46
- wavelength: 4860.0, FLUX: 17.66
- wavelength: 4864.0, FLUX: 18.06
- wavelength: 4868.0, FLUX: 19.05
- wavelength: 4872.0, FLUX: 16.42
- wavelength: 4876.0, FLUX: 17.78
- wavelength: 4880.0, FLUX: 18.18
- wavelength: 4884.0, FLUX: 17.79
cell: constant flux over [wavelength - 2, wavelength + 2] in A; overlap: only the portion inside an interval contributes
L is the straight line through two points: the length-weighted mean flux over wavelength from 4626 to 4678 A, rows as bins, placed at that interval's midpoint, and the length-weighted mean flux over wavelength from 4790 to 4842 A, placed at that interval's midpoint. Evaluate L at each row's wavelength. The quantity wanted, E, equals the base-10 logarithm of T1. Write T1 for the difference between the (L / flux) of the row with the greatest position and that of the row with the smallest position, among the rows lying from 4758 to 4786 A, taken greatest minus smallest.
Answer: -1.29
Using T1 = 0.052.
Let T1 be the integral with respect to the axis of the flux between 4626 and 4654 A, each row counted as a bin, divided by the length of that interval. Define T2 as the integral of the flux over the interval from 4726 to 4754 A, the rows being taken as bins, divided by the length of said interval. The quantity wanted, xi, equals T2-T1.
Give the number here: -0.9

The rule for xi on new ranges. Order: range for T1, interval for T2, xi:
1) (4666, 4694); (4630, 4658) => -0.3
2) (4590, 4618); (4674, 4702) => 0.9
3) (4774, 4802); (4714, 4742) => 3.0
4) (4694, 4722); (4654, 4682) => -0.1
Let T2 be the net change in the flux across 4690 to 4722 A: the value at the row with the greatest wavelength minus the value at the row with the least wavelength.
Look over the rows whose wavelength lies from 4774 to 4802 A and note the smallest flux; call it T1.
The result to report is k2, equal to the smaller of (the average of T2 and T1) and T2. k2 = -1.5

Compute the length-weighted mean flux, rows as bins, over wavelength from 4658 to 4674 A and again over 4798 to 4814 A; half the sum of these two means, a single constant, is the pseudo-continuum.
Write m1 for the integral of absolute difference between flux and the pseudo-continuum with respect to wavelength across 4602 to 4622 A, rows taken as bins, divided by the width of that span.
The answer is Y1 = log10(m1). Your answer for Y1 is 0.07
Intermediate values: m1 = 1.17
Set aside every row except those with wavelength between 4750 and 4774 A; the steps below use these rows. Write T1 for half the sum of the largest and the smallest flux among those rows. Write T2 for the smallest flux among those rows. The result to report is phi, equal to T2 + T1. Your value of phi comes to 31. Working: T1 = 16.3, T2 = 14.24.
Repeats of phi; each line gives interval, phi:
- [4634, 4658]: 37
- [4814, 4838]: 33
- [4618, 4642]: 39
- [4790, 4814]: 32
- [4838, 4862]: 36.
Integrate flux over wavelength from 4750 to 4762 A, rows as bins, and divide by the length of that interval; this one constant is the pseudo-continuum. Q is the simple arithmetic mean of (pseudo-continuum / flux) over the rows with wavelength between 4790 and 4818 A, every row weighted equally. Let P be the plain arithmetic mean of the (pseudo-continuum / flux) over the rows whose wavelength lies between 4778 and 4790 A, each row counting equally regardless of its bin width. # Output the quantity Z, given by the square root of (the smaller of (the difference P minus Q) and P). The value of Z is 0.51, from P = 1.23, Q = 0.97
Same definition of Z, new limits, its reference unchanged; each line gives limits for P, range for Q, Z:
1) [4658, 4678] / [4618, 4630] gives 0.13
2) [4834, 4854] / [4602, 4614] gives 0.20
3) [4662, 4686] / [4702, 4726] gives 0.10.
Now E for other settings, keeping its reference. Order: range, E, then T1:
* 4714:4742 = -1.54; 0.029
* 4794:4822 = -1.48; 0.033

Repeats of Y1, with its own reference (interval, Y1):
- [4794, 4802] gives -0.27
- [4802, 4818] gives -0.22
